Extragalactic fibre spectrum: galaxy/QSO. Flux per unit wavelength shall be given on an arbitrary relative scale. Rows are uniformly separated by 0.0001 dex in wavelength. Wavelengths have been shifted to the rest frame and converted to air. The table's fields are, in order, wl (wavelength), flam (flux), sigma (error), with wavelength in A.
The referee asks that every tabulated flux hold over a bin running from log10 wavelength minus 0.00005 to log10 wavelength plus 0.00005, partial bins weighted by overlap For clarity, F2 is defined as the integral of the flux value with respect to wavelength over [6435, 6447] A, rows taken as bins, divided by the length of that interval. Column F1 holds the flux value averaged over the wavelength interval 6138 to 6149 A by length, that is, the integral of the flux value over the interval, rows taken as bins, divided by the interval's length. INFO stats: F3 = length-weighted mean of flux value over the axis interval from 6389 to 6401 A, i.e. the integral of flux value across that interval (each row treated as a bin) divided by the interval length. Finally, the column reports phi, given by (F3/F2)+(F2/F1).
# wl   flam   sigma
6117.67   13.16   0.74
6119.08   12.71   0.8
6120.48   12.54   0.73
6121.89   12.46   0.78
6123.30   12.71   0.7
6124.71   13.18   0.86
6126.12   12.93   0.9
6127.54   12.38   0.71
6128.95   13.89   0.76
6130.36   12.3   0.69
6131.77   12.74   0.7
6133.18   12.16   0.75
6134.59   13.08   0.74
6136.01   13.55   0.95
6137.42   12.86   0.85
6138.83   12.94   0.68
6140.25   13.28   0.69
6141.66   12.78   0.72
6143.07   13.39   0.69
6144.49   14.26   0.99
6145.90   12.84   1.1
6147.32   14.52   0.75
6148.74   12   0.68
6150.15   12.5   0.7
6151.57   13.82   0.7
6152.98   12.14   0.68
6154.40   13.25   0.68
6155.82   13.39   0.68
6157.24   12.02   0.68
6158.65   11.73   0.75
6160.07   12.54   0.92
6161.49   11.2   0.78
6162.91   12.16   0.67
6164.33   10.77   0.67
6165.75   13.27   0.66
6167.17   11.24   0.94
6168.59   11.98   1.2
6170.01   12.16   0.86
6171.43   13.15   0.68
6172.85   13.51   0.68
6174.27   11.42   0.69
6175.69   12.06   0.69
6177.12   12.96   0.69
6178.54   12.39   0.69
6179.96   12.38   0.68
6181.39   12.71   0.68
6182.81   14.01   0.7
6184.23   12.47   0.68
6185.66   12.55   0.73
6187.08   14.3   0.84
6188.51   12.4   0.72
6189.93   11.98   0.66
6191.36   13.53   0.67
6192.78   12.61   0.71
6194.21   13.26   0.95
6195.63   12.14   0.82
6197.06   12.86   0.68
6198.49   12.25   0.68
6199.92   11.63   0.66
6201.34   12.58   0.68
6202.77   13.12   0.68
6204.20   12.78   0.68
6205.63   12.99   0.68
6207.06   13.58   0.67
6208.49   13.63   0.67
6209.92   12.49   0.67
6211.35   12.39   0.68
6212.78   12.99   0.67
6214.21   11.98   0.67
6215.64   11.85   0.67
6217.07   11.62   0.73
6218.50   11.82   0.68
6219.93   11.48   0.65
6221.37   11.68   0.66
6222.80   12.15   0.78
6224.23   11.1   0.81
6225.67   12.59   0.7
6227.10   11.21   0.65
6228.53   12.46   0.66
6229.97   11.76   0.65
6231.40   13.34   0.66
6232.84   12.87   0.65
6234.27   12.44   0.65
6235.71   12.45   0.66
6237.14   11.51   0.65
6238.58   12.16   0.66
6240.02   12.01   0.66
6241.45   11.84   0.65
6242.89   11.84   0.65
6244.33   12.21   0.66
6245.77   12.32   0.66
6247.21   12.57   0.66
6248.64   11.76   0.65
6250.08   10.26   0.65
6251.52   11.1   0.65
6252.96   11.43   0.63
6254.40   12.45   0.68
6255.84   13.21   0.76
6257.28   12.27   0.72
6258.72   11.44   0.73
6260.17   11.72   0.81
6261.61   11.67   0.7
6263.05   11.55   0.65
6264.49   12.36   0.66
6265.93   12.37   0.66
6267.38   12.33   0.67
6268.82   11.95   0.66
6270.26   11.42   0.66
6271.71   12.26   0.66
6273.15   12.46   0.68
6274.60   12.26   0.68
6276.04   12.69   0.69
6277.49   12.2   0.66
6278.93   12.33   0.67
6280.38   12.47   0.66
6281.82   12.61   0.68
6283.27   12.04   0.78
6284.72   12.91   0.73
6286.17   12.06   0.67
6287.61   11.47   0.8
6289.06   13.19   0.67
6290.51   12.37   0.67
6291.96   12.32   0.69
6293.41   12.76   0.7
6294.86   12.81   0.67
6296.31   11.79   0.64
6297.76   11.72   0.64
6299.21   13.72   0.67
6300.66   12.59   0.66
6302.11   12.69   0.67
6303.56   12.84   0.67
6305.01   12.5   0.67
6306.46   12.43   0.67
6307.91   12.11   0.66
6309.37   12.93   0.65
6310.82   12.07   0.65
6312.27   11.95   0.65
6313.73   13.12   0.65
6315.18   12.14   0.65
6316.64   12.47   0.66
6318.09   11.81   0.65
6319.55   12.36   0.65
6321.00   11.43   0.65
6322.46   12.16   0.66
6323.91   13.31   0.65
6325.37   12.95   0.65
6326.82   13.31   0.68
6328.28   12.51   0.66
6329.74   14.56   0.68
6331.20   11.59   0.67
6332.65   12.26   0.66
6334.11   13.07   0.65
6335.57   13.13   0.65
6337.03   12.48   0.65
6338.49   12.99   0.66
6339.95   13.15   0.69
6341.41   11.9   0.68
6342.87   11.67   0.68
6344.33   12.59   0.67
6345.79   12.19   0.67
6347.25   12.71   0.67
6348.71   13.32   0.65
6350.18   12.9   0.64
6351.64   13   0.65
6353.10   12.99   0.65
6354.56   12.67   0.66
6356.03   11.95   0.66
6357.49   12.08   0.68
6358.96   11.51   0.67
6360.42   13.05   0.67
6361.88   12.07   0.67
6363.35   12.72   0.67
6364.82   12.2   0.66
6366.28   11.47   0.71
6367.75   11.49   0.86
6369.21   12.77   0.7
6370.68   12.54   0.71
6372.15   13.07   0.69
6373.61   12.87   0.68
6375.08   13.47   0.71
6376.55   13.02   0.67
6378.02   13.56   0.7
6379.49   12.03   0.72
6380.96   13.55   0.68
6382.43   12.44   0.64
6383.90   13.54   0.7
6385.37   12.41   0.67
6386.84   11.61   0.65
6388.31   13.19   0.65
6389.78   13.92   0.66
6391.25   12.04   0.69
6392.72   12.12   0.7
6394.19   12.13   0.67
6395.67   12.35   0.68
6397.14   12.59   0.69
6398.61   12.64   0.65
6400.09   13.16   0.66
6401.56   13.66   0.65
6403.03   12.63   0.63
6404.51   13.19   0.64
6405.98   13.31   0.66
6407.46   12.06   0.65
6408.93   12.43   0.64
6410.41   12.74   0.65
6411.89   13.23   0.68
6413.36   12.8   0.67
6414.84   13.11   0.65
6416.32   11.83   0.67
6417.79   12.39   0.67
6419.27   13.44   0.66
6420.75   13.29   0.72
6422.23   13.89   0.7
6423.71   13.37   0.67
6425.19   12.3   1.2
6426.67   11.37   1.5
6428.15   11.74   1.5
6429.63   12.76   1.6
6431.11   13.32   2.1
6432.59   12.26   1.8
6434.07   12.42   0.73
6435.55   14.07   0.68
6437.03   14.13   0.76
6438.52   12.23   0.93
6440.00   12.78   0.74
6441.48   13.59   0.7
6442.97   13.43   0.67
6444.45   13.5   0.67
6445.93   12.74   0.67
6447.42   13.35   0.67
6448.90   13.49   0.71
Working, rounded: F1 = 13.3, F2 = 13.3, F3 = 12.6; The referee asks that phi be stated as 1.95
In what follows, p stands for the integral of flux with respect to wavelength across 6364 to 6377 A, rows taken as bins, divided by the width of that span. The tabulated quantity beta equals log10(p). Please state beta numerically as 1.10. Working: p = 12.5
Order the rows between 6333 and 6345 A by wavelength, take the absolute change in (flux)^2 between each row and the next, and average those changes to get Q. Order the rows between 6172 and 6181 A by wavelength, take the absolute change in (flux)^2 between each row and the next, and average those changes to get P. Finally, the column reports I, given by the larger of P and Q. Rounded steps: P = 21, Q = 13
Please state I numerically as 20.9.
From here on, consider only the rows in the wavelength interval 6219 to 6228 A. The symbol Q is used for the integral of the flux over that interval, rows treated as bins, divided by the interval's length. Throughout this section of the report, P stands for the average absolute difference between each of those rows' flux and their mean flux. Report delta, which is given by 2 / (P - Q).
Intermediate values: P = 0.45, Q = 11.7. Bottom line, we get -0.1774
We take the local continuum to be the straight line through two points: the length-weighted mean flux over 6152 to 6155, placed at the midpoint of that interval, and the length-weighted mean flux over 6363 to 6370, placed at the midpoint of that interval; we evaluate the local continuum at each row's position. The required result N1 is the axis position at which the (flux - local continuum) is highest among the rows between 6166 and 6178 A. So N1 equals 6172.85 A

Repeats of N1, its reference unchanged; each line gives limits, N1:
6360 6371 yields 6360.42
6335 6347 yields 6339.95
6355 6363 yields 6360.42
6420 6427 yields 6422.23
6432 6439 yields 6437.03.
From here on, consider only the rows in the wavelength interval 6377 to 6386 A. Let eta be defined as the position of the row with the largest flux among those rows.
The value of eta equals 6378.02 A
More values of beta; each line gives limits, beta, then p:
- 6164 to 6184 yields 1.10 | 12.5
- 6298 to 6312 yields 1.10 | 12.6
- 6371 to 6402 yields 1.11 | 12.8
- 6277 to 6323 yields 1.09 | 12.4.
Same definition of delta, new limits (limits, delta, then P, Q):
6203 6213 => -0.1585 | 0.36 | 13.0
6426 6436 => -0.1691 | 0.70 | 12.5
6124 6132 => -0.1603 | 0.43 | 12.9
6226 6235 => -0.1697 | 0.57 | 12.4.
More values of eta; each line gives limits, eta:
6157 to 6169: 6165.75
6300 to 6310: 6309.37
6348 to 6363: 6348.71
